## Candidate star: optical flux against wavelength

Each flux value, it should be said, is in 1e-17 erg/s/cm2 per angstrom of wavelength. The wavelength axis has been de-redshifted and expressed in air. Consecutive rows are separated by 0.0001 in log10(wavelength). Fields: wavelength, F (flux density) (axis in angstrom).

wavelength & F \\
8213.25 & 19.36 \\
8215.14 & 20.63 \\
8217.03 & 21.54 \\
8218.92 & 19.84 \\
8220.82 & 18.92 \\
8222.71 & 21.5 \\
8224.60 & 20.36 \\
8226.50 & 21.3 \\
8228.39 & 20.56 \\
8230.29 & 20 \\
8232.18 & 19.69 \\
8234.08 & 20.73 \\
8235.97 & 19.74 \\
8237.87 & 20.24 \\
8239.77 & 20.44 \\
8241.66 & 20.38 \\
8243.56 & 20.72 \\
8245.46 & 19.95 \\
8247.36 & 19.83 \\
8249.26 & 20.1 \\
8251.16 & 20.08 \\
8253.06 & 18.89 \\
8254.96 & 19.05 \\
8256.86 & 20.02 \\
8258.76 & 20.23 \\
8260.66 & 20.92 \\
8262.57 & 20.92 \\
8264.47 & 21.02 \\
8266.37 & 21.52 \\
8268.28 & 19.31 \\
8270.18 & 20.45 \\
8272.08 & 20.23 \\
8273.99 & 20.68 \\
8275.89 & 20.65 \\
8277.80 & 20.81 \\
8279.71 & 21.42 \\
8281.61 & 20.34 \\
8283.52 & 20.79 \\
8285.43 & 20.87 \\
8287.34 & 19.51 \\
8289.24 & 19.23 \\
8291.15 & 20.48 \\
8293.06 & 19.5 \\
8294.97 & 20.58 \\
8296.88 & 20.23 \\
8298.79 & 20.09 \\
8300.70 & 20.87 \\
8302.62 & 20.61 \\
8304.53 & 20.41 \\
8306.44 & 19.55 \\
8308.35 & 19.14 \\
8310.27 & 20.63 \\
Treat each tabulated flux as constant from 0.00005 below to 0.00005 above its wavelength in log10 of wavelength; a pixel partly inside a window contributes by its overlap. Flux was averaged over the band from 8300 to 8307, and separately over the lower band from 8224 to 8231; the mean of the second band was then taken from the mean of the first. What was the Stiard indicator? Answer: -0.2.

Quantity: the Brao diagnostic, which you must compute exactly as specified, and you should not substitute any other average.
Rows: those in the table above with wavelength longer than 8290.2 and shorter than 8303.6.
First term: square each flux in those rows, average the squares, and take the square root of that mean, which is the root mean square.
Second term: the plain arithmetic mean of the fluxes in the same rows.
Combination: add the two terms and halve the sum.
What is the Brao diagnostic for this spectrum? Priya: 20.3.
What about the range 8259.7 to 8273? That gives 20.6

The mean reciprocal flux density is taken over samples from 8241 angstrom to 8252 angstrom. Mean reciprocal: 0.0496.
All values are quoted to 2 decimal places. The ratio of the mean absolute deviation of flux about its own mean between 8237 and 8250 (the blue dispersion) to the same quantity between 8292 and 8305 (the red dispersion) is 0.72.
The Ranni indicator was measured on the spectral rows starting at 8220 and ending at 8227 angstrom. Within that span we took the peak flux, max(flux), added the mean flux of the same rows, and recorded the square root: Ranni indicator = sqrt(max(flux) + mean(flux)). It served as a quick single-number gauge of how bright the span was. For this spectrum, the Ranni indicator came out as 6.48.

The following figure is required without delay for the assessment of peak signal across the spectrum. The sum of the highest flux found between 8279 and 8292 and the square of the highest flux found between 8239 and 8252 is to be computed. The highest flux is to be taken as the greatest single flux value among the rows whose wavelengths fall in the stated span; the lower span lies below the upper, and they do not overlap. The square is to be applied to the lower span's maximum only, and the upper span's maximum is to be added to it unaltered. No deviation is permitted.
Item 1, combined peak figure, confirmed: 451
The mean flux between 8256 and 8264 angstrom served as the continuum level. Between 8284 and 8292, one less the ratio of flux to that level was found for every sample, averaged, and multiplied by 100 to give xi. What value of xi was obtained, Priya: 2.4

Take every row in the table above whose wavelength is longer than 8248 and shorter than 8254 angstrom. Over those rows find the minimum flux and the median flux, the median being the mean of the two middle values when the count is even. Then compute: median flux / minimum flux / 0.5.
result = 2.126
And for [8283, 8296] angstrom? 2.130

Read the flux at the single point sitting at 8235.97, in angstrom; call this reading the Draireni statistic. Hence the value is 19.74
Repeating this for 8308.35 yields 19.14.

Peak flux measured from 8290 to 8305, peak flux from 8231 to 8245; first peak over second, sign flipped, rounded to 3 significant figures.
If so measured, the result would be -1.01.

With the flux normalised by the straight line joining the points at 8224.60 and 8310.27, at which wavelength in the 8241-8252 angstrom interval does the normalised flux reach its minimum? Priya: 8247.36 angstrom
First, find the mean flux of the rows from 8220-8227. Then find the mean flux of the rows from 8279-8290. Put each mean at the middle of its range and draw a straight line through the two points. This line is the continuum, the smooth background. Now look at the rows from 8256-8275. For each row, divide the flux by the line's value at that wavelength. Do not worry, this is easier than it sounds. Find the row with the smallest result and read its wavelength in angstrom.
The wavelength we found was 8268.28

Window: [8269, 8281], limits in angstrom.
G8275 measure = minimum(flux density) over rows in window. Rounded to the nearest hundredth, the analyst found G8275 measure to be 20.23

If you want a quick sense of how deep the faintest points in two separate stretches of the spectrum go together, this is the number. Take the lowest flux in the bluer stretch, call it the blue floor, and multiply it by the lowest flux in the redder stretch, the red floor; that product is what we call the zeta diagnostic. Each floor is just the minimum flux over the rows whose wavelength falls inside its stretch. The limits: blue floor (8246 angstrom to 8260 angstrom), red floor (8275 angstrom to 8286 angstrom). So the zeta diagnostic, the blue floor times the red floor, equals 384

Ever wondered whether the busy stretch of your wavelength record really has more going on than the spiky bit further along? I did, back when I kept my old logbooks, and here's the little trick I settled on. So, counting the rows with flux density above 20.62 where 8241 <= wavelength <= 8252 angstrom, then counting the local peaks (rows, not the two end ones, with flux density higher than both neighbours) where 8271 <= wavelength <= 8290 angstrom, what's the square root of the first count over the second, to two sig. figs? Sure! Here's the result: 0.58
